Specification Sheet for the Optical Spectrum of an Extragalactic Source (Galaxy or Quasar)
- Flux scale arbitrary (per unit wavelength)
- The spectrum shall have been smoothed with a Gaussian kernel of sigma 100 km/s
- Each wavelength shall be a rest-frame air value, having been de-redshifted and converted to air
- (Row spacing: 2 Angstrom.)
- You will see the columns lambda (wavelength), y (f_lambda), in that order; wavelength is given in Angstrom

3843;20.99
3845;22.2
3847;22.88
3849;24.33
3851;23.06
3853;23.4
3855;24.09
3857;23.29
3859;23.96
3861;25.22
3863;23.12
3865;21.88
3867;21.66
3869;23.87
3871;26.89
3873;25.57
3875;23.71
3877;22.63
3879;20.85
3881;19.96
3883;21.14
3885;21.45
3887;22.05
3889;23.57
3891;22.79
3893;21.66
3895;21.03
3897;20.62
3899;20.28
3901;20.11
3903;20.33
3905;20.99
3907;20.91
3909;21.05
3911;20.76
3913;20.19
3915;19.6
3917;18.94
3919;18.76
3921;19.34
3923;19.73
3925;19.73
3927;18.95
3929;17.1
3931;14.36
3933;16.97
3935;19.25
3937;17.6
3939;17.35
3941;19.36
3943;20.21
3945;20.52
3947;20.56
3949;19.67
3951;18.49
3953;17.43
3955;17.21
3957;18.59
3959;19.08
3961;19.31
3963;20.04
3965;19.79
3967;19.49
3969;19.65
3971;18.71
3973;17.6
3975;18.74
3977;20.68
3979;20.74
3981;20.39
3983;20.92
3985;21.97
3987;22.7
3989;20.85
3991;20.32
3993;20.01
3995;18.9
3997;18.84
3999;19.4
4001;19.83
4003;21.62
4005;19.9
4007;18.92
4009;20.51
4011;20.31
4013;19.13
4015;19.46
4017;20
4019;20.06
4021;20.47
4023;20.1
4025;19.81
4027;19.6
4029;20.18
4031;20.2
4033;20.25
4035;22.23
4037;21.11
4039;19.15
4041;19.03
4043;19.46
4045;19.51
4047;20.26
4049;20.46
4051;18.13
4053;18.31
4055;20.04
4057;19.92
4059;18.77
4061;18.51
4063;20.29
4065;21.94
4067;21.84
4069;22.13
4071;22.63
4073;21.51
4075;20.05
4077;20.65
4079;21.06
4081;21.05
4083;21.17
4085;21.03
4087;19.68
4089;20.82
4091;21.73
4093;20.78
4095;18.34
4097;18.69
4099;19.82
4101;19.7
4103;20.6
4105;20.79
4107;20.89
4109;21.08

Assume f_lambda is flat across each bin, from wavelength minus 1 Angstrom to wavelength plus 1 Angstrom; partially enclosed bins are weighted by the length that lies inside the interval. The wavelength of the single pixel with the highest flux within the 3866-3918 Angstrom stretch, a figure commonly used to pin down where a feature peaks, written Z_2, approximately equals 3871 Angstrom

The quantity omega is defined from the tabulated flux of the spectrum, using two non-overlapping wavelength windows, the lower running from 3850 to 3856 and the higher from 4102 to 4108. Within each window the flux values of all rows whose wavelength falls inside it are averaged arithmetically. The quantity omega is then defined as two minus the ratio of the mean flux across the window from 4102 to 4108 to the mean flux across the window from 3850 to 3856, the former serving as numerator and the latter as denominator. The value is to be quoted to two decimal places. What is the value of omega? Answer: 1.12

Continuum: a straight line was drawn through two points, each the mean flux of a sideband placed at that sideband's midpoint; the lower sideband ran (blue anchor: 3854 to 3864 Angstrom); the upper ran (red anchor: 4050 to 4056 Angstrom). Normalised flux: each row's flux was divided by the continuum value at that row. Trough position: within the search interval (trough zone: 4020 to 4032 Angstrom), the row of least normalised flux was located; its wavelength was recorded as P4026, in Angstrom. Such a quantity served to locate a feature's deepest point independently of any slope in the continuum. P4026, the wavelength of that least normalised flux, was 4027 Angstrom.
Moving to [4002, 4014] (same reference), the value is 4007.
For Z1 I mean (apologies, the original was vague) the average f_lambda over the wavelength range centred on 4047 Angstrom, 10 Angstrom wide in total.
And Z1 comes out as 19.6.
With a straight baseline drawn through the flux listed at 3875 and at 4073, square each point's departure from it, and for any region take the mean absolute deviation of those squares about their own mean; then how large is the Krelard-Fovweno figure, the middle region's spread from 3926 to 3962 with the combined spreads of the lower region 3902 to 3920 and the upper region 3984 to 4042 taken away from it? 5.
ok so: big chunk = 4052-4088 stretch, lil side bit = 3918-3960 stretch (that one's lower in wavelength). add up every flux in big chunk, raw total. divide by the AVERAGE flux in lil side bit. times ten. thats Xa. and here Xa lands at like 199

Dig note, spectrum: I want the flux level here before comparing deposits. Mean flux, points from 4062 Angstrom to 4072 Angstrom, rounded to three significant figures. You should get 21.8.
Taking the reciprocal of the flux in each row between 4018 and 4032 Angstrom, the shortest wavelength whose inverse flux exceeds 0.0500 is 4025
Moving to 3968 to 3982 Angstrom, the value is 3969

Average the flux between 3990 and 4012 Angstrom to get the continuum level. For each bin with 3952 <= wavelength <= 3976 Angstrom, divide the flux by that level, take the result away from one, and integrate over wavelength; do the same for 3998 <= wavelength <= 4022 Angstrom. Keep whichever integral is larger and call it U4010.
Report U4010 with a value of 1.3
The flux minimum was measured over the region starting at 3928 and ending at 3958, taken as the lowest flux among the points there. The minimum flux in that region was 14.36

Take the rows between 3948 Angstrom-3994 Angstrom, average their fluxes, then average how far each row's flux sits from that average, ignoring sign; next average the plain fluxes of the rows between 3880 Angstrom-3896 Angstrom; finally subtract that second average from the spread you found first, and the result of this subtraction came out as -20.7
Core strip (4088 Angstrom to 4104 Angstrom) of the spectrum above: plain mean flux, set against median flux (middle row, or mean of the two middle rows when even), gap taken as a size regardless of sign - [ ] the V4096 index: 0.15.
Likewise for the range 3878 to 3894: 0.13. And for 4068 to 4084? 0.17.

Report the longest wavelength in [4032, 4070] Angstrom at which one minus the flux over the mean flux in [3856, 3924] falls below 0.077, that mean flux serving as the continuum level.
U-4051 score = 4069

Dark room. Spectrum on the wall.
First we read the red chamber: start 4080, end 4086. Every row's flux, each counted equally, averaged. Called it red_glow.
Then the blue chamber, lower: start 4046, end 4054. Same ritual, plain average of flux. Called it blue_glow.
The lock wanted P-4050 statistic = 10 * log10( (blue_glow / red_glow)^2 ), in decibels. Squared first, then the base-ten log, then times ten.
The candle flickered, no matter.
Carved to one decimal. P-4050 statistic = -0.8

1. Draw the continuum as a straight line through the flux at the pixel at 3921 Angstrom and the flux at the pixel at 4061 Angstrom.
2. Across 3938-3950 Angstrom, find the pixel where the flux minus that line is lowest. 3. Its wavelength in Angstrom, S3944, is 3939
